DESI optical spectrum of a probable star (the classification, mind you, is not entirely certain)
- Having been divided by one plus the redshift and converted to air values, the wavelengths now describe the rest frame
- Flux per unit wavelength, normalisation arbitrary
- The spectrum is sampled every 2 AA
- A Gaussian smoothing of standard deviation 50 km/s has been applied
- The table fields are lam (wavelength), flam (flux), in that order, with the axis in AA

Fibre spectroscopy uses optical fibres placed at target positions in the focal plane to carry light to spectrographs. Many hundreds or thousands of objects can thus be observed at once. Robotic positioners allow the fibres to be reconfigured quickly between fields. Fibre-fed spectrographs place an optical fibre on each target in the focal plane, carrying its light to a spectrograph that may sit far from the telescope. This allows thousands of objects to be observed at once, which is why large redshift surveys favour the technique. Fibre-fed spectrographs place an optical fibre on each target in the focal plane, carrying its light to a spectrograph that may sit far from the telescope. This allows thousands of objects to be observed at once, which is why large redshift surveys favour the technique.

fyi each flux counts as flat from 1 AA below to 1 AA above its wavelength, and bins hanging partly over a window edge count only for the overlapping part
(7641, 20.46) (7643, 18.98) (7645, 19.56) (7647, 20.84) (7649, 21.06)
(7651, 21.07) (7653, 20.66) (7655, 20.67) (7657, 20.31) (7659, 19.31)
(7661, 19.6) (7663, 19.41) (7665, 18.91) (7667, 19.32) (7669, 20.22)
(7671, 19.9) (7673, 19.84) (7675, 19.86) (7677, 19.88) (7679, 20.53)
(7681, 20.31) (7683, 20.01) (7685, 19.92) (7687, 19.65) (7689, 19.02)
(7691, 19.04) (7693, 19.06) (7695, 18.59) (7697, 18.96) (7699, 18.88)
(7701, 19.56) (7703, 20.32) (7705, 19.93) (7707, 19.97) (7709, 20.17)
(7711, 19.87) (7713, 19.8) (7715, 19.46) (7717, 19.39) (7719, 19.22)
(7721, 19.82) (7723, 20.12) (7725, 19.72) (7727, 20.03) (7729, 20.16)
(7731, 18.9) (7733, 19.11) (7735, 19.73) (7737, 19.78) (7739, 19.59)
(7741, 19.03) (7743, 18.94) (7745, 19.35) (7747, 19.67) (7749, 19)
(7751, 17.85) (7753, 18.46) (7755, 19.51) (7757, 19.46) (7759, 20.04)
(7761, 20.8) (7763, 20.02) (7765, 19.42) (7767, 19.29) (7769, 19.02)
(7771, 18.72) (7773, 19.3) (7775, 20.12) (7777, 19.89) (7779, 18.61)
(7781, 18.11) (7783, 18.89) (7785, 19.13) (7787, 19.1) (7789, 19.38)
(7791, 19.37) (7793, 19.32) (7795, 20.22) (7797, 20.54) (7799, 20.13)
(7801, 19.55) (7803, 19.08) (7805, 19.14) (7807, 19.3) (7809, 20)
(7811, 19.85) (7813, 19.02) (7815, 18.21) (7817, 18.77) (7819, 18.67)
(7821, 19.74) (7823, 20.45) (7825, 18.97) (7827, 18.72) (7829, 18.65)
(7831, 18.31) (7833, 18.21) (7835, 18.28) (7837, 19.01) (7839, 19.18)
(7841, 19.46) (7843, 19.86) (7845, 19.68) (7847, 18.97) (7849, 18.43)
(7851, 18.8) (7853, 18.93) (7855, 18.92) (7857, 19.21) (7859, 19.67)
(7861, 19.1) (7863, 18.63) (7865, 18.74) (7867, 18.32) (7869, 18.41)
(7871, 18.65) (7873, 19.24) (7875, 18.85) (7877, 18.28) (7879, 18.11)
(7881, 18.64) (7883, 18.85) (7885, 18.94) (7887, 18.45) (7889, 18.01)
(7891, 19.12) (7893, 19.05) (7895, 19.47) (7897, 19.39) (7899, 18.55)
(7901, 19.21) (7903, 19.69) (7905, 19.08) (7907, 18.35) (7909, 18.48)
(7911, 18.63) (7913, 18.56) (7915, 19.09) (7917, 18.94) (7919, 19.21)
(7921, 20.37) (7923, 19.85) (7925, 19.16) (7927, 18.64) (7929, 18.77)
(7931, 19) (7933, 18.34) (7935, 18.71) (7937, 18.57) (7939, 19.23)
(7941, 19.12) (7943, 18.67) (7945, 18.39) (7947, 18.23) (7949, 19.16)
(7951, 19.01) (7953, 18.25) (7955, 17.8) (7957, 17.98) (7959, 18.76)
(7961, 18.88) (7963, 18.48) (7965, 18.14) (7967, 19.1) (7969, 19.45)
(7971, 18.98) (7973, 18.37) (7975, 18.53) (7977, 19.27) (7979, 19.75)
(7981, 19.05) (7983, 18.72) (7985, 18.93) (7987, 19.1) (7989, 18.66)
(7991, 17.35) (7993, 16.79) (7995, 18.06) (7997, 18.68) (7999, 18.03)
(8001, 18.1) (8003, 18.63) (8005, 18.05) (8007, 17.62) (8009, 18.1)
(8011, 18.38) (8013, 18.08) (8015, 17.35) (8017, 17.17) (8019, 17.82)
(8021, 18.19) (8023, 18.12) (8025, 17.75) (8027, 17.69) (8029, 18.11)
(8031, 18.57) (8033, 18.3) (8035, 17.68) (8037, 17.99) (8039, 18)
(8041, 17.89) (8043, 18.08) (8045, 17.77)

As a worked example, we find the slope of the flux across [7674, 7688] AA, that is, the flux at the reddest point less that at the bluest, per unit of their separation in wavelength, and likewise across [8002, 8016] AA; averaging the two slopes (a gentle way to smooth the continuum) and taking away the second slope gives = 0.04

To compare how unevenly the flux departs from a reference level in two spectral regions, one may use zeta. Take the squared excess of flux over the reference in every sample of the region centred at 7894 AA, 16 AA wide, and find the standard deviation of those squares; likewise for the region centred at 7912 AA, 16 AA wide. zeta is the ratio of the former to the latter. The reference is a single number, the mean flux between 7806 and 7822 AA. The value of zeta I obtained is 1.8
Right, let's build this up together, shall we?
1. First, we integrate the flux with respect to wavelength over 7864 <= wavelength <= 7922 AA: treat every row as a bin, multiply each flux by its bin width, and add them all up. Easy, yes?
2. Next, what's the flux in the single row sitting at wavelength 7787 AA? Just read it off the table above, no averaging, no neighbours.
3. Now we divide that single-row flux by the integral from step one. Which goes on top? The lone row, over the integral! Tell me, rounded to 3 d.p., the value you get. 0.017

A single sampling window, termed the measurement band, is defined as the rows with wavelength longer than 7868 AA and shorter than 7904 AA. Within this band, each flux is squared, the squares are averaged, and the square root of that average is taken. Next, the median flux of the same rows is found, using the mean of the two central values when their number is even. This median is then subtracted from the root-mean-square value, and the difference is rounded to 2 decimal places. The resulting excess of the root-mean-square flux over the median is -0.02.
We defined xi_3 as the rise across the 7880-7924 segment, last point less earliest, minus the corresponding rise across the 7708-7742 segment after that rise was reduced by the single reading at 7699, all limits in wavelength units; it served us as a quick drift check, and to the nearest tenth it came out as 21.2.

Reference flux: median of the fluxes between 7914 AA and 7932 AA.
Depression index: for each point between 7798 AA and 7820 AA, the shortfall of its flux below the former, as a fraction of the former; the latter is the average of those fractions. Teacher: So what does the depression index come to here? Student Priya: -0.008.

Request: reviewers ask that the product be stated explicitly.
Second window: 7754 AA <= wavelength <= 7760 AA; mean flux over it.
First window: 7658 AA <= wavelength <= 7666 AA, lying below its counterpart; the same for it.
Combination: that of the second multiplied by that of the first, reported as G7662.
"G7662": 380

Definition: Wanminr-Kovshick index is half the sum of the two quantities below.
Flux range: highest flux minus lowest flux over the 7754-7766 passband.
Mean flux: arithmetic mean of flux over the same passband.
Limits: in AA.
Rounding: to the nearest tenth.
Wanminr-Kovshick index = 10.6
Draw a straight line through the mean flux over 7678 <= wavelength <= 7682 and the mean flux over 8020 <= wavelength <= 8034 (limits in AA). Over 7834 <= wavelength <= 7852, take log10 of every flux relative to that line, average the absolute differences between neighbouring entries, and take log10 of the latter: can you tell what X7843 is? -2.01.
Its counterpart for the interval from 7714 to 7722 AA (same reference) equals -2.21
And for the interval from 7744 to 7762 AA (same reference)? -1.83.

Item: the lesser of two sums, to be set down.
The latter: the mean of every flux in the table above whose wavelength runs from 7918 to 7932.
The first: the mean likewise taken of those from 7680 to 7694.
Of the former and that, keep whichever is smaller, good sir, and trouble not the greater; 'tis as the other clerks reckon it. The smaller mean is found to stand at 19.3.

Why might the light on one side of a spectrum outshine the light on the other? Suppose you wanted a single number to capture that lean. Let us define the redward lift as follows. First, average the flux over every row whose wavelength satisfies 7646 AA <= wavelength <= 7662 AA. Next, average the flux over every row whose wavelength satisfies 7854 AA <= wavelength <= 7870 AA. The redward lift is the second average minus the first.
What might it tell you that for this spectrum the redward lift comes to -1.6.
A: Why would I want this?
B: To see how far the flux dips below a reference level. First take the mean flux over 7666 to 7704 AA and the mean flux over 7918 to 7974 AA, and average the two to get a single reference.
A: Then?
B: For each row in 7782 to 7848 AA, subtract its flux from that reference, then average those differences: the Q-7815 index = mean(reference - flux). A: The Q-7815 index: -0.03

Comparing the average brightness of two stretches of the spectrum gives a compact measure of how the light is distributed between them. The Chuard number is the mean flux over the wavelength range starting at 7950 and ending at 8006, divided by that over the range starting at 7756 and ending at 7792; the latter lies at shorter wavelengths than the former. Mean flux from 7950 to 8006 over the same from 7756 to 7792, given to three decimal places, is 0.957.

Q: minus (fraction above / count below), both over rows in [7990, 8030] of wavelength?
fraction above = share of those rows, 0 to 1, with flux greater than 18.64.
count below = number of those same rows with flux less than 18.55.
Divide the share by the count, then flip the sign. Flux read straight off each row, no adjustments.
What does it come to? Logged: 0.00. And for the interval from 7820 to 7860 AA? -0.20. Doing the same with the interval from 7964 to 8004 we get -0.07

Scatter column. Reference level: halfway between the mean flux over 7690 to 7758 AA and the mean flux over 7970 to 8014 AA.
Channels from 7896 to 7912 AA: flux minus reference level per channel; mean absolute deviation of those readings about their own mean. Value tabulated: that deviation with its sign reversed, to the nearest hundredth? -0.42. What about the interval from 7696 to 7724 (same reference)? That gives -0.37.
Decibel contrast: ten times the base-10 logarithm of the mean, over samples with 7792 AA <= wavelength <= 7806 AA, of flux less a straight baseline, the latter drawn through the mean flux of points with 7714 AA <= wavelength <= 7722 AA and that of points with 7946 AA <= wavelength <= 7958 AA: -2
